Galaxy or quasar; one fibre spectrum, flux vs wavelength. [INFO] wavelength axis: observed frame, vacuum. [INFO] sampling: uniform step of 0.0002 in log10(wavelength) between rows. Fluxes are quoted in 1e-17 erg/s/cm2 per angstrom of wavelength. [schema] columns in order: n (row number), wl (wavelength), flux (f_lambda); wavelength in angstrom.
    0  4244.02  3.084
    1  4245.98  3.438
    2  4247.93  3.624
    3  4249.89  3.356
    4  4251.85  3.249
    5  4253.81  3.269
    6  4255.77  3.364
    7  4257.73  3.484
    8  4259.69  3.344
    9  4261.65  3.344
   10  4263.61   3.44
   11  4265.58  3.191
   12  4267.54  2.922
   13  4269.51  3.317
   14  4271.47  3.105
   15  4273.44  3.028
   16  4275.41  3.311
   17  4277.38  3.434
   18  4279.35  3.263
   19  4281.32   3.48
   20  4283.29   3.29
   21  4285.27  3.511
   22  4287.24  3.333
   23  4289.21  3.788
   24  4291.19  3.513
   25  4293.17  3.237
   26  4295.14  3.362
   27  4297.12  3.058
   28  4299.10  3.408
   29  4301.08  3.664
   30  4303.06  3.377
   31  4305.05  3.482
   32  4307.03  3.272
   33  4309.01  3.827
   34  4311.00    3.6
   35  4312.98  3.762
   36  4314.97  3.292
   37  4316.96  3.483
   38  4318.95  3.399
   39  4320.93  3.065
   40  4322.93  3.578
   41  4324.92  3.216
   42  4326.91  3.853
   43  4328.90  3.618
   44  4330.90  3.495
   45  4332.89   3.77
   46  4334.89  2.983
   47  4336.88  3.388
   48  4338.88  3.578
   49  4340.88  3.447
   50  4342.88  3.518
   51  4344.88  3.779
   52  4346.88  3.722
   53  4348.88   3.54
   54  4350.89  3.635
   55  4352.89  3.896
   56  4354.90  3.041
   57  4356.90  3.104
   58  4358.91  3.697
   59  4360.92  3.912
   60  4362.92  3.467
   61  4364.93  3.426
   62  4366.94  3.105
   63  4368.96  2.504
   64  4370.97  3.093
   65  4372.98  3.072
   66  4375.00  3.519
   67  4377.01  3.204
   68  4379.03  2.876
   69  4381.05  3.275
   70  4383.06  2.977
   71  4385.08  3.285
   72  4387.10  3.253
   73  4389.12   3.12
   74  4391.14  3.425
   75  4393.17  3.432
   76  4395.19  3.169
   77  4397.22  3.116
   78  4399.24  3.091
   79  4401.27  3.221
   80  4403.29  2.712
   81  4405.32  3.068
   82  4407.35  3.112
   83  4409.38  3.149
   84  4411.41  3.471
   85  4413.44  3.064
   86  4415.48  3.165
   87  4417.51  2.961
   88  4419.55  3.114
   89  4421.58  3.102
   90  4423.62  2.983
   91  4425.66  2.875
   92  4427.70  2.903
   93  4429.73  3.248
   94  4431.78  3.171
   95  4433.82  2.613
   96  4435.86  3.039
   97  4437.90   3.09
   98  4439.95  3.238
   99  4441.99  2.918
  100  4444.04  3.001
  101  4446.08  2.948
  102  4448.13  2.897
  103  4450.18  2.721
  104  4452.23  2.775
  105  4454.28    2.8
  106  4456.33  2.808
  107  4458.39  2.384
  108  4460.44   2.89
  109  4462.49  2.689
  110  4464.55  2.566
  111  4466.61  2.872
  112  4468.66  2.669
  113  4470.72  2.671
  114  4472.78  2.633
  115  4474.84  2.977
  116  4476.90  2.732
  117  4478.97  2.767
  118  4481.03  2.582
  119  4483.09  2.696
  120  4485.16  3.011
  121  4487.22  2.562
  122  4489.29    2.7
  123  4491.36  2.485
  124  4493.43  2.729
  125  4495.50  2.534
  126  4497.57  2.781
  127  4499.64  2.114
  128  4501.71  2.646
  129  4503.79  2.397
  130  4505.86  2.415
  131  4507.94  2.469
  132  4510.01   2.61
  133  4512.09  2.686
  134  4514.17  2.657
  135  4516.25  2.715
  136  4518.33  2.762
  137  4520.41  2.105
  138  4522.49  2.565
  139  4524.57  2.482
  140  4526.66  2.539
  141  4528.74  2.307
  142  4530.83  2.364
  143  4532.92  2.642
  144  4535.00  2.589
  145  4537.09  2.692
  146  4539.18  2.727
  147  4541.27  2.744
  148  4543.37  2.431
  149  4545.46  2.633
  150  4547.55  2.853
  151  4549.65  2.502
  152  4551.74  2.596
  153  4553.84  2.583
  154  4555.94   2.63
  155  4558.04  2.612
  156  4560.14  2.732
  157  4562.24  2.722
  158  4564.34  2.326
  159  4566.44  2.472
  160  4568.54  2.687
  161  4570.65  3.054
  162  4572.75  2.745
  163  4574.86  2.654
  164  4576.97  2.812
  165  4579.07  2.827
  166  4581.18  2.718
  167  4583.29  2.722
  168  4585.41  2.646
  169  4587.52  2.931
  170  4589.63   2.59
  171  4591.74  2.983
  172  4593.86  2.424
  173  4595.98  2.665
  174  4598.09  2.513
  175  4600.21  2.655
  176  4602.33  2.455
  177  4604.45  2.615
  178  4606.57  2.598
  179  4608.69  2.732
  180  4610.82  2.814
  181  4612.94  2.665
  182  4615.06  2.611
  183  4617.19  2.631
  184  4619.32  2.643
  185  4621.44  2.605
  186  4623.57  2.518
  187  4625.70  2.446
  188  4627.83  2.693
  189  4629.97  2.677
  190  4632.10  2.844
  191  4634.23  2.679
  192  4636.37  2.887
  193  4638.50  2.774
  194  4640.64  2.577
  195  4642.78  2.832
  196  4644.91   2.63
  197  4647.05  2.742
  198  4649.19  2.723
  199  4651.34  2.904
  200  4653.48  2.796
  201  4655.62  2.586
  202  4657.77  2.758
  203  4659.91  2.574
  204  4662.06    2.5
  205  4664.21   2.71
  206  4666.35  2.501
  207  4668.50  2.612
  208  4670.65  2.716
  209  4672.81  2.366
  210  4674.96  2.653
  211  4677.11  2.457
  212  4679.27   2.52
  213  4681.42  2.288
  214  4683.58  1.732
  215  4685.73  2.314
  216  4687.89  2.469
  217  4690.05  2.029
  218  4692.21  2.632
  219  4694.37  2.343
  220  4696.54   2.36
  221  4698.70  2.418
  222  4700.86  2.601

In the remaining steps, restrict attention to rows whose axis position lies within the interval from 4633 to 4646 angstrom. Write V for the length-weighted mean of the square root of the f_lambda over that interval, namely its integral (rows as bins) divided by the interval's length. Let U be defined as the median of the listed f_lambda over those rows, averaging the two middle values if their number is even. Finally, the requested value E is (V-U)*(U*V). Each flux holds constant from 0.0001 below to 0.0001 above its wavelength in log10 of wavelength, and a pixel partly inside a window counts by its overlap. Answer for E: -4.8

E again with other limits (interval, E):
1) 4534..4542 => -4.8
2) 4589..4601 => -4.3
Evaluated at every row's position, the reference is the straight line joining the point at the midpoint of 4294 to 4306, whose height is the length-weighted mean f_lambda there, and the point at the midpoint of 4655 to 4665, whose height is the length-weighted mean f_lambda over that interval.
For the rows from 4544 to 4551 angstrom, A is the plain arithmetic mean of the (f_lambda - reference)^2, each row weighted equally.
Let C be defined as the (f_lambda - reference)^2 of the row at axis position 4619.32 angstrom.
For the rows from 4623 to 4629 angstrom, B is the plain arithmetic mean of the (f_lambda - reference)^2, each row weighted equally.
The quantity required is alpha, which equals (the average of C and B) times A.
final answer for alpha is 0.001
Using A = 0.06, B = 0.03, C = 0.004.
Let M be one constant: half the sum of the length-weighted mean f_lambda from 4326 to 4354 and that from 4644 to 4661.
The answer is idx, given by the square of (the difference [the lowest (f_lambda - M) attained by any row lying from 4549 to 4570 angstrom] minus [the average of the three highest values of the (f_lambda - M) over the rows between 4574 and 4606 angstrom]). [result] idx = 0.3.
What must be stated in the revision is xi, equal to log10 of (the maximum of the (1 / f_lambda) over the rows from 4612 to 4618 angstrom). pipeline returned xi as -0.42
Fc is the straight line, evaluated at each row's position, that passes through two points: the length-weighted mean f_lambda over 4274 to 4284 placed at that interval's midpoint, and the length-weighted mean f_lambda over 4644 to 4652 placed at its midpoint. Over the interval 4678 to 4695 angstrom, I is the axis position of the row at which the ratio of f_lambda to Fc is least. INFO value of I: 4683.58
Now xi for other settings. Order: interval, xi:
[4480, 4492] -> -0.40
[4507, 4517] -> -0.39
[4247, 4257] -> -0.51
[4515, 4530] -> -0.32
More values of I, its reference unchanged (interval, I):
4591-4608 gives 4593.86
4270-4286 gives 4273.44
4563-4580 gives 4564.34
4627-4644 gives 4640.64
